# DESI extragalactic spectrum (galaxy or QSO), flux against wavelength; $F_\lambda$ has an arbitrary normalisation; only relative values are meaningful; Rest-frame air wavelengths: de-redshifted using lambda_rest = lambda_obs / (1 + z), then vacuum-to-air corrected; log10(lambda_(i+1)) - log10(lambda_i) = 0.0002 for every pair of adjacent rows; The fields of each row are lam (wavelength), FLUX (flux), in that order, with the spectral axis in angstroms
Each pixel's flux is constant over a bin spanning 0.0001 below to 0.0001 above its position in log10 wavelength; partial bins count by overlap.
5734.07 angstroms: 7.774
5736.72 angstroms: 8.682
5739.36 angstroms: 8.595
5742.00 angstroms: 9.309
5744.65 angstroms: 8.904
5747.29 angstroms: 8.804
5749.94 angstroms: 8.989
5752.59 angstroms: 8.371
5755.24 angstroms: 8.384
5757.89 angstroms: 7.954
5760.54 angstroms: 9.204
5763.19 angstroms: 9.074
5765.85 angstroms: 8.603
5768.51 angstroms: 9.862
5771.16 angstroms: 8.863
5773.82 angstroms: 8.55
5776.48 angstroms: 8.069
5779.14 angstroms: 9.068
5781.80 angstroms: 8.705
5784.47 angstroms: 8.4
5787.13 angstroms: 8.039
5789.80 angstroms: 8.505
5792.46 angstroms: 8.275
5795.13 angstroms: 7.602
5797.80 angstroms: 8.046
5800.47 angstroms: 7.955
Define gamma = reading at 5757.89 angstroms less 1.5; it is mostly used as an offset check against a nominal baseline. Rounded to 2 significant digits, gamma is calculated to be 6.5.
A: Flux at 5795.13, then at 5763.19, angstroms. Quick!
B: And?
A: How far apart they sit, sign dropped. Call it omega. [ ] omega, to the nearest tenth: 1.5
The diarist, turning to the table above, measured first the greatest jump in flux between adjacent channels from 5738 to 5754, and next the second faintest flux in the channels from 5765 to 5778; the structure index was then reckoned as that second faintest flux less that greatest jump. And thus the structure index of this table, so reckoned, 7.8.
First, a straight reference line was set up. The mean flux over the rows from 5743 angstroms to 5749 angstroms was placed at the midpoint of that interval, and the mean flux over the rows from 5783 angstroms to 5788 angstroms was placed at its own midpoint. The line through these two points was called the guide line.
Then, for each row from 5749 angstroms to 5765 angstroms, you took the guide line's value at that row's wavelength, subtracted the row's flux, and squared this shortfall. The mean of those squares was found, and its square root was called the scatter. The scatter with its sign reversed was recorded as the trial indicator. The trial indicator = -0.48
